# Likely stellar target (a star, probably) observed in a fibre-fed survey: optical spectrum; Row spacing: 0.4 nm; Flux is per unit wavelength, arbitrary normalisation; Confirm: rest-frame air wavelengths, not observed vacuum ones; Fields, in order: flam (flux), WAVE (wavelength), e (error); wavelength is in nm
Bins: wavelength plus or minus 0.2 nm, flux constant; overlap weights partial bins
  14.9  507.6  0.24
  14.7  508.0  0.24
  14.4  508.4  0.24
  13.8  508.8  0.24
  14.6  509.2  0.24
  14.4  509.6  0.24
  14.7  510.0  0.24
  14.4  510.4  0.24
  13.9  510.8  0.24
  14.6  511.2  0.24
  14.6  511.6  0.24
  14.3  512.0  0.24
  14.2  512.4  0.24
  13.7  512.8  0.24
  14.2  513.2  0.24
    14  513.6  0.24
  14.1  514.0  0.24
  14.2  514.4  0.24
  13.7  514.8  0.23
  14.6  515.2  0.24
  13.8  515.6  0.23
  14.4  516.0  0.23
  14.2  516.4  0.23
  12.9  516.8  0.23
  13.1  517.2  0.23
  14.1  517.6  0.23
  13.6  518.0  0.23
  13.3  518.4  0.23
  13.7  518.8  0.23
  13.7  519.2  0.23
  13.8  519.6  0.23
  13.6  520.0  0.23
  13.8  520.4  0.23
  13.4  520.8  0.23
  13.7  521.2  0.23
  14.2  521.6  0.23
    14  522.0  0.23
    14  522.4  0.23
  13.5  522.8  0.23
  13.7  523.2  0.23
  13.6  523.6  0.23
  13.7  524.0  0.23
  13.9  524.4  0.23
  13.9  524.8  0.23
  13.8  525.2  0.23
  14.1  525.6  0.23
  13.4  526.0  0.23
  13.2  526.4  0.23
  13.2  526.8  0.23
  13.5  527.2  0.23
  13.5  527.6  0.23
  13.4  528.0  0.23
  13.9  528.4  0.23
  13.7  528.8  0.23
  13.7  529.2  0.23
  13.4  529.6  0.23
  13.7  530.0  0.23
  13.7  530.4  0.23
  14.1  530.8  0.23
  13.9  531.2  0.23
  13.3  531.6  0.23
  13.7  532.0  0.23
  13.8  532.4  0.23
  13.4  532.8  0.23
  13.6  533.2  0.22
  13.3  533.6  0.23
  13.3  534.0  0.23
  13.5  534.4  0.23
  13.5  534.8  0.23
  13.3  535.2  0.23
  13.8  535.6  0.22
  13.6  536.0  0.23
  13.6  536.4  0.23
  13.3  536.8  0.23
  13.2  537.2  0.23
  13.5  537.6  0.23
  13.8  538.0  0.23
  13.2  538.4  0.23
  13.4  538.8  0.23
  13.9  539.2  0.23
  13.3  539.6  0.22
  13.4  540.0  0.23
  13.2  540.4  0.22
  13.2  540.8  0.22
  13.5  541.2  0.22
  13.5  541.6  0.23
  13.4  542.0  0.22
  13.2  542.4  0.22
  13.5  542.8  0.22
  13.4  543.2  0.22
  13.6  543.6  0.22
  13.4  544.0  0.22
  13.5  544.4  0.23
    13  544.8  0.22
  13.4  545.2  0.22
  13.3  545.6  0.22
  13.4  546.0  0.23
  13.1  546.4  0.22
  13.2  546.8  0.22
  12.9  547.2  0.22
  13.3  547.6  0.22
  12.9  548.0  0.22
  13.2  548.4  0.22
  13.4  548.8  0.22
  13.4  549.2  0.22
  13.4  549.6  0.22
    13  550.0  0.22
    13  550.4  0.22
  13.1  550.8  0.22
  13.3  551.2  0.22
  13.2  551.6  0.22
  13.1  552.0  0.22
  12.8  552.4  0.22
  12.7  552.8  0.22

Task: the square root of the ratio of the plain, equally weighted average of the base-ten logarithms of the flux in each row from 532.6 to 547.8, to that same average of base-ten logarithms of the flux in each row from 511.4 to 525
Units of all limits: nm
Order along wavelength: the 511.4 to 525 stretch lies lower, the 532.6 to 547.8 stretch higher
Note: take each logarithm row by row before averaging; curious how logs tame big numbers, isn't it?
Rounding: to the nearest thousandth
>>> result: 0.994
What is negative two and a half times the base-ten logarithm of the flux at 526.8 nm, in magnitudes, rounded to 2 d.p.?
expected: -2.80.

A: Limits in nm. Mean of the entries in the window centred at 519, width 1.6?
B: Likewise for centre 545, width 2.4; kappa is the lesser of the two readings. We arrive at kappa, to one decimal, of 13.3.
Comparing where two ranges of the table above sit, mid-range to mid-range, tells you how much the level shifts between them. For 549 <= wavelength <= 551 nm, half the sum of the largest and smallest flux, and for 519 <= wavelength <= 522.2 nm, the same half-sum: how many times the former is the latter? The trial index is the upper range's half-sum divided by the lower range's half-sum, 0.96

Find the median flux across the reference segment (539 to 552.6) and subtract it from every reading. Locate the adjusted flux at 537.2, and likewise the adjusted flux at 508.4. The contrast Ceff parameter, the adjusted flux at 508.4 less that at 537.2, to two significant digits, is 1.2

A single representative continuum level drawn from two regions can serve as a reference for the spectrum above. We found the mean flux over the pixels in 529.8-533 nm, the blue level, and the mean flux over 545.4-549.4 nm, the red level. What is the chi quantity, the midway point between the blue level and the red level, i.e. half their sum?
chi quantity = 13.5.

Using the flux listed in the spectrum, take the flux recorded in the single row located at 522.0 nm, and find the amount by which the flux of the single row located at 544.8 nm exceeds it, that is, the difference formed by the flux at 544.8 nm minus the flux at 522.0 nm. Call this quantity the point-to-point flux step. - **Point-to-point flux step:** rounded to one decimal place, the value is -1.0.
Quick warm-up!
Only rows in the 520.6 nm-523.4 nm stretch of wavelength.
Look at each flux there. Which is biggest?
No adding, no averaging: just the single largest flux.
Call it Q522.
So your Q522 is 14.2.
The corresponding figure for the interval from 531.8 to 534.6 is 13.8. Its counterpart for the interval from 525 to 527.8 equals 14.1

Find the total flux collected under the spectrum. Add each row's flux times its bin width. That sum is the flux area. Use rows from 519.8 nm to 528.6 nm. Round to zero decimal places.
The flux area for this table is 120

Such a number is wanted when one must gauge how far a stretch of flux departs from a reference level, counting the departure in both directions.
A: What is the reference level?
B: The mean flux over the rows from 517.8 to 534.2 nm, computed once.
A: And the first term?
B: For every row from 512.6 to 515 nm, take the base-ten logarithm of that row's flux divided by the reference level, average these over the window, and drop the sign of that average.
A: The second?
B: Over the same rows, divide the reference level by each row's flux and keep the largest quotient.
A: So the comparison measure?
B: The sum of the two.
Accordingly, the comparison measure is 1.01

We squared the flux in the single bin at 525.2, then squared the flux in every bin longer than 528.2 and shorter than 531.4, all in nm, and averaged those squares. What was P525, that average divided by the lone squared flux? 0.99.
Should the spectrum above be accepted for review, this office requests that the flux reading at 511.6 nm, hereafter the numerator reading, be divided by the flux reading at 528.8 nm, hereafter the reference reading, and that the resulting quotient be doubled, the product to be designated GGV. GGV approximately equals 2.13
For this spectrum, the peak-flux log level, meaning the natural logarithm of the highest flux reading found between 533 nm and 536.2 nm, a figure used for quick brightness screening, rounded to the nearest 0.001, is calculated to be 2.625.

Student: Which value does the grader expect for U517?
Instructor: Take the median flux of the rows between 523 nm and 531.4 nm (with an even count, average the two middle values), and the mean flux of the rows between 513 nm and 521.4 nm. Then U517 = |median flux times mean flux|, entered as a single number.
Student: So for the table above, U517 189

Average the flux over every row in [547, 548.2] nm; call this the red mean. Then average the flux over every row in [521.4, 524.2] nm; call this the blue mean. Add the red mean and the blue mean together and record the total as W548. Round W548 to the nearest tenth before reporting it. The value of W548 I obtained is 26.8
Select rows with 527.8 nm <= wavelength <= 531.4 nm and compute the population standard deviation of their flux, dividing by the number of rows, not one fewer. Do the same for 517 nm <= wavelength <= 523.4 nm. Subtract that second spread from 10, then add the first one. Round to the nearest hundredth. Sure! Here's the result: 9.93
